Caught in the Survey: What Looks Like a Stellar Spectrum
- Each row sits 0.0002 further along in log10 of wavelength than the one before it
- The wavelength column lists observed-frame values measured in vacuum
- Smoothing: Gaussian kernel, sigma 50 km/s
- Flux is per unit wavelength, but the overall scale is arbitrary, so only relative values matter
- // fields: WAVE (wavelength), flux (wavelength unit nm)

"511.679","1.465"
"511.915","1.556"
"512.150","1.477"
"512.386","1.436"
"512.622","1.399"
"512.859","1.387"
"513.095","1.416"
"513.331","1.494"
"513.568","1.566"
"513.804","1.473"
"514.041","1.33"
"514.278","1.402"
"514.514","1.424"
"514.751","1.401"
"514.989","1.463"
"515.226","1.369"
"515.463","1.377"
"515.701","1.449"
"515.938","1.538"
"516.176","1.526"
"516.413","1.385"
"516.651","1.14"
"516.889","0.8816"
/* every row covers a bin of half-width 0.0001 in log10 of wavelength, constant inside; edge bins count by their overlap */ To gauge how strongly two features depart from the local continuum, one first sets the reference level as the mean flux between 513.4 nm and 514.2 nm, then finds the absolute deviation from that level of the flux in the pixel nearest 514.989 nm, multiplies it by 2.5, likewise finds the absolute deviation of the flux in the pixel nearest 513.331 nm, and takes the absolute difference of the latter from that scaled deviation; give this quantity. 0.02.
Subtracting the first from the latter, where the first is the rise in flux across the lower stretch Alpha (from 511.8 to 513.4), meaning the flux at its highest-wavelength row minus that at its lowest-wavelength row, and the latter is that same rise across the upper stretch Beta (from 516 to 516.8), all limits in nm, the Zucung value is -0.32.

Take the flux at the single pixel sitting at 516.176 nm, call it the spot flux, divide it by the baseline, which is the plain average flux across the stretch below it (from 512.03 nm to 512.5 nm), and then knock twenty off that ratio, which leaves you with -19.0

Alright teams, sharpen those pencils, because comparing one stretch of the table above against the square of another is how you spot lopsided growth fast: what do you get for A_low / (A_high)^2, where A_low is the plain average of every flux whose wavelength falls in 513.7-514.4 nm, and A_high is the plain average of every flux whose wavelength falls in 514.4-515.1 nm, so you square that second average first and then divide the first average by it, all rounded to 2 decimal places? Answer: 0.69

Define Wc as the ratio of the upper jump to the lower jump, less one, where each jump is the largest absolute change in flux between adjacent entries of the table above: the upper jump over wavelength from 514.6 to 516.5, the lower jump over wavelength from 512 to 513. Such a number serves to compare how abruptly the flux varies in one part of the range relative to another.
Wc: 2.4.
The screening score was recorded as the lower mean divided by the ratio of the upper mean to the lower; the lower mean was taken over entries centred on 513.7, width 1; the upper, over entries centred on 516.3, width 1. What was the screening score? 1.54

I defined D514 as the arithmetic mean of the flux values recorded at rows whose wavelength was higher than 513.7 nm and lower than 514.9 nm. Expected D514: 1.41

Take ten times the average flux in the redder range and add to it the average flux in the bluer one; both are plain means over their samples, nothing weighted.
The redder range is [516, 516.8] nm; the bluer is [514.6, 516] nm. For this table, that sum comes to 14.9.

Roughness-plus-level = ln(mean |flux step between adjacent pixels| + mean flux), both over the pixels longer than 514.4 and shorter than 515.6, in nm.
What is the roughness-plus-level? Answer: 0.374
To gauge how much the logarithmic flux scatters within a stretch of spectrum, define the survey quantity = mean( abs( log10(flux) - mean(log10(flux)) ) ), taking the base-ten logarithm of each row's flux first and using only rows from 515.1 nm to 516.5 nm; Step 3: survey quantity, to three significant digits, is 0.0191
